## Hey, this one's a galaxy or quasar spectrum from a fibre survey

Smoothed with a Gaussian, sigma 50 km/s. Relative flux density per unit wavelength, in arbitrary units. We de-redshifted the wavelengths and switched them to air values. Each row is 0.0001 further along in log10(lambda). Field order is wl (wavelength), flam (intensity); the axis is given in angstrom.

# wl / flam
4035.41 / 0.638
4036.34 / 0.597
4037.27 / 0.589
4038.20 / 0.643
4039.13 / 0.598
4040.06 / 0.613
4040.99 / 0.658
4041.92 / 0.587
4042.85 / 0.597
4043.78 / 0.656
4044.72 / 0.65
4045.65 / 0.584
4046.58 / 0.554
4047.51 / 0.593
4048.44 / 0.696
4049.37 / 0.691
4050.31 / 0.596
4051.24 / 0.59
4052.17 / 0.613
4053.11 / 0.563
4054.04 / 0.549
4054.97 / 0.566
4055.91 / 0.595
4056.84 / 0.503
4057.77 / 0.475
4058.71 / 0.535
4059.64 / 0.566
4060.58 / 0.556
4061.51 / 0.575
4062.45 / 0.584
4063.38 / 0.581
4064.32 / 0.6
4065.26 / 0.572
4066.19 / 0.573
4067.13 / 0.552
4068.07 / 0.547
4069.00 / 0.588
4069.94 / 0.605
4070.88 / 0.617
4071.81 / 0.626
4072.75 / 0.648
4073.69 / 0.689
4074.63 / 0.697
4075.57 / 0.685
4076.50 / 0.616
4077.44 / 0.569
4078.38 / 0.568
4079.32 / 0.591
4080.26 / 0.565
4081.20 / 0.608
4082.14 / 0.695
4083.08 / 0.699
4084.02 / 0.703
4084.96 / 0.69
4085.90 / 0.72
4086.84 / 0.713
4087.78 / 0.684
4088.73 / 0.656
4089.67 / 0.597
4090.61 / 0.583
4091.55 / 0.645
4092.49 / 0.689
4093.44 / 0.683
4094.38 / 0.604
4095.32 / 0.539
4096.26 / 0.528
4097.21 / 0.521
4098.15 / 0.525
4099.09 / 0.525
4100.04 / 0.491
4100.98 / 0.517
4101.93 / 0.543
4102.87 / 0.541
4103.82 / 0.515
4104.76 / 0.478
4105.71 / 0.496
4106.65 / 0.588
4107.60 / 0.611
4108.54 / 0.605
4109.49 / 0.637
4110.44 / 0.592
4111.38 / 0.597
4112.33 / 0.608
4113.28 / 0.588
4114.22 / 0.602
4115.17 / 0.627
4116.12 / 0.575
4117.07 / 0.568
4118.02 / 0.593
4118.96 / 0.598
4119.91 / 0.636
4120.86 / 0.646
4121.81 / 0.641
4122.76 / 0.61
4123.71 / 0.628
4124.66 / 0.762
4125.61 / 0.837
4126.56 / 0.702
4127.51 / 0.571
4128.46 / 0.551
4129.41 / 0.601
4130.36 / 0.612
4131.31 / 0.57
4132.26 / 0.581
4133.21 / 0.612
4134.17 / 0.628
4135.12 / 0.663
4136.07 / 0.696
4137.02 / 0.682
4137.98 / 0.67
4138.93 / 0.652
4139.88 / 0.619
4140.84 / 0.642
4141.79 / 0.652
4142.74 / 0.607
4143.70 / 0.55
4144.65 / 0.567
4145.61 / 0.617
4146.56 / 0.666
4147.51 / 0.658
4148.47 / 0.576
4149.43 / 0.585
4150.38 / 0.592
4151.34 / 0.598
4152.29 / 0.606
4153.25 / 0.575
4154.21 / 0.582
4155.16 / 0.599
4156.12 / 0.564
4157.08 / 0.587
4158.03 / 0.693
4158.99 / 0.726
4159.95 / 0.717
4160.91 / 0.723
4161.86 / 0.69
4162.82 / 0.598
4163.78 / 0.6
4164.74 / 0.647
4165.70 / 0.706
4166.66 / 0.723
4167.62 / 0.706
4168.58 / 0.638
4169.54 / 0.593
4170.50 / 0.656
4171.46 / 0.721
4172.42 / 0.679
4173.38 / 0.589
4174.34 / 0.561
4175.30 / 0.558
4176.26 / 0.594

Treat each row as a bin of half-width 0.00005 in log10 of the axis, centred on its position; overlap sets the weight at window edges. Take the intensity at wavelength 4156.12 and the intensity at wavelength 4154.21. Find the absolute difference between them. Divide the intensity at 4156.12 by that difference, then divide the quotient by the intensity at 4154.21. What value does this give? 54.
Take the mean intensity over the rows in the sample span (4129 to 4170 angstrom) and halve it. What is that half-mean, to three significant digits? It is 0.316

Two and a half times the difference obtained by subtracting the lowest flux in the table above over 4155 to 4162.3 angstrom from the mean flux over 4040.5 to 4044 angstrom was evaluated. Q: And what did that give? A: 0.15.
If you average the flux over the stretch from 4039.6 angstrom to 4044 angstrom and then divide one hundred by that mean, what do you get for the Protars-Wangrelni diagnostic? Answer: 161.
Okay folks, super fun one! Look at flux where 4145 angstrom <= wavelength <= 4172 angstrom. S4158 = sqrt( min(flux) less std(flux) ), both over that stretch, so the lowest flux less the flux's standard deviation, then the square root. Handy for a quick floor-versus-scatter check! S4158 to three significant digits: 0.713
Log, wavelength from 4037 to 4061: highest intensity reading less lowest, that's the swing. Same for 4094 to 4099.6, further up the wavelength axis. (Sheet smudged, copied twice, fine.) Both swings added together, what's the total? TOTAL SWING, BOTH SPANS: 0.30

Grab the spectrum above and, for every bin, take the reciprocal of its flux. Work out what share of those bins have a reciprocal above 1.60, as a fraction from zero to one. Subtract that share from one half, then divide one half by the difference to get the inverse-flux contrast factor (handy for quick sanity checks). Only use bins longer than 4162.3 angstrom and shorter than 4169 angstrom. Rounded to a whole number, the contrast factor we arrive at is 2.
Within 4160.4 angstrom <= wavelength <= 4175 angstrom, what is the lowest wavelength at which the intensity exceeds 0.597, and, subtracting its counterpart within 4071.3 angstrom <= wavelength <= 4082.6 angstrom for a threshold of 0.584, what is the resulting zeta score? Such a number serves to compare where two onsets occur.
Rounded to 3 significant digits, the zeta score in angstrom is 89.1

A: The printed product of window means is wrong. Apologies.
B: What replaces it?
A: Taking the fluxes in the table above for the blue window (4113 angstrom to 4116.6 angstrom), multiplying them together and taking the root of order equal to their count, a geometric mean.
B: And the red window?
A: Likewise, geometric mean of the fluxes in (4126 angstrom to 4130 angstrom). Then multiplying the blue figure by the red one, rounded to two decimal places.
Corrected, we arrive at 0.36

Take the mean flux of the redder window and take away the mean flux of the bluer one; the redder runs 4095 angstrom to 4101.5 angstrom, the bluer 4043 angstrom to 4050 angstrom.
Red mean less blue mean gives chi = -0.11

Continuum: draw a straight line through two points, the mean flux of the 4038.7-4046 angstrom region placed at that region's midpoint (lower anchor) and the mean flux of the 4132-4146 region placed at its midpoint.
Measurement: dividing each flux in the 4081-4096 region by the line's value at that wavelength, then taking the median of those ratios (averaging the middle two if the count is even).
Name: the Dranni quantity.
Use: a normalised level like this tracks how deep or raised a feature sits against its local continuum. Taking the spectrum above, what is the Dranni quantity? 1.10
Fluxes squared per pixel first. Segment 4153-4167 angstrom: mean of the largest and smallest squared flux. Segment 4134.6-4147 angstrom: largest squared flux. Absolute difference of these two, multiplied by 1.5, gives 0.09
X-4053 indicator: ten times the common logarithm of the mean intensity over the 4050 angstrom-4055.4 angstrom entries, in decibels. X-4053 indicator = -2.4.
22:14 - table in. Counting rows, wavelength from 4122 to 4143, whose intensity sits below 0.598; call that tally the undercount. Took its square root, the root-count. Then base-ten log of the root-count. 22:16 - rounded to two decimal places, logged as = 0.30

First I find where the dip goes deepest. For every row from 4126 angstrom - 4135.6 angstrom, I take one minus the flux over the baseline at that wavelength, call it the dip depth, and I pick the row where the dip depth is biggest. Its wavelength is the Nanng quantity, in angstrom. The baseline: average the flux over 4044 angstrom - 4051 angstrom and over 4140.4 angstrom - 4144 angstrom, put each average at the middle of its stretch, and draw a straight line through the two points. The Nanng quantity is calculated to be 4128.46 angstrom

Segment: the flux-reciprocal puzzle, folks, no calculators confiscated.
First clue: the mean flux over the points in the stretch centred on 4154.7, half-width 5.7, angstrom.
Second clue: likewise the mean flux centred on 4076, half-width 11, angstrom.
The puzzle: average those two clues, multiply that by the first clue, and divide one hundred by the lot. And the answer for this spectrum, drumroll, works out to 259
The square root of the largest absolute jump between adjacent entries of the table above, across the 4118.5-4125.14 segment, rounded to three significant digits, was 0.366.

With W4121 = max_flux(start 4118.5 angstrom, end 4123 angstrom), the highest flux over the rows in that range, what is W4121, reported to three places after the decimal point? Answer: 0.646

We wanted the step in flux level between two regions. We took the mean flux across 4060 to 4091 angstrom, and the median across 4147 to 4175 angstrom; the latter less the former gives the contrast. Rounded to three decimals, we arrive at -0.017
